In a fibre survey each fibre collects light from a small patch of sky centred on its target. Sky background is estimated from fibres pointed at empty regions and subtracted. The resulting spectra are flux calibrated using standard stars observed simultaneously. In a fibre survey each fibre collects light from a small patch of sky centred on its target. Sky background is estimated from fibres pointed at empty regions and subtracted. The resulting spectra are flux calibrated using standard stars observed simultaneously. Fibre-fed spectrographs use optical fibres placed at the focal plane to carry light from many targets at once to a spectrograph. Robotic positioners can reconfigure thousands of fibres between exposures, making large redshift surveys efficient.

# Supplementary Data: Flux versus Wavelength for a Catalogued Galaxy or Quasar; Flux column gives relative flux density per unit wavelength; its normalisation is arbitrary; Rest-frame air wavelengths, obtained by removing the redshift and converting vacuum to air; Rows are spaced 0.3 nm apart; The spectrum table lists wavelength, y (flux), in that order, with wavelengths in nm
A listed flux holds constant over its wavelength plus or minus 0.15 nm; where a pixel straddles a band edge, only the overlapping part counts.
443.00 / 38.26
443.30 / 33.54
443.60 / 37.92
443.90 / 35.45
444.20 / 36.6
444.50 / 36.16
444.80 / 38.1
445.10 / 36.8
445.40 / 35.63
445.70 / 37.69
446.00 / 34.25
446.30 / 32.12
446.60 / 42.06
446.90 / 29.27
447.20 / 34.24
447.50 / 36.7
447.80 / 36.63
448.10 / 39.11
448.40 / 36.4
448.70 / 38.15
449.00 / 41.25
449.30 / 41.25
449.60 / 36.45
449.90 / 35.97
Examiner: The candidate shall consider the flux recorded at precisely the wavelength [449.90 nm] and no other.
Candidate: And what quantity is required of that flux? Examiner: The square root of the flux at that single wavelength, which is 6.0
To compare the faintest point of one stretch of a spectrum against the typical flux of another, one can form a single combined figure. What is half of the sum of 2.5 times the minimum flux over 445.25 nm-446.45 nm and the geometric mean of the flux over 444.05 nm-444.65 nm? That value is 58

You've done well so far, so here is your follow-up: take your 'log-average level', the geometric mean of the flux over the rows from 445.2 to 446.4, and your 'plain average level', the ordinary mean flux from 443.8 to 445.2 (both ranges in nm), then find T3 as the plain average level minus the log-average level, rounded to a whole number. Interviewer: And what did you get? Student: 2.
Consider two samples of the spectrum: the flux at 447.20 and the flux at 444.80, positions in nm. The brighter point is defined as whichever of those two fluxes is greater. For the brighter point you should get 38.1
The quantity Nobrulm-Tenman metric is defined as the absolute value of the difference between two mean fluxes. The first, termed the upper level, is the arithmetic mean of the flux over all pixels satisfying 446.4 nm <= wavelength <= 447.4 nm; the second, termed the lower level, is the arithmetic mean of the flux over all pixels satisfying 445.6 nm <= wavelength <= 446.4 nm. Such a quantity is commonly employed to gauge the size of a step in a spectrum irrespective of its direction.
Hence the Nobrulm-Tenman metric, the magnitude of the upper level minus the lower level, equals 0.5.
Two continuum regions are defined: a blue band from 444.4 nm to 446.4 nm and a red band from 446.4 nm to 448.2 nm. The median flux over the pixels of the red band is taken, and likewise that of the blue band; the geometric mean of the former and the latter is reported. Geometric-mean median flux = 36.4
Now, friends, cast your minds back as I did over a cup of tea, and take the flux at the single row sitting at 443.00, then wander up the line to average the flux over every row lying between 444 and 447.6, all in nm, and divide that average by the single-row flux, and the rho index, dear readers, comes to 0.94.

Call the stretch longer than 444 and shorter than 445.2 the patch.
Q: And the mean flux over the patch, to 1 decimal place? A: 36.9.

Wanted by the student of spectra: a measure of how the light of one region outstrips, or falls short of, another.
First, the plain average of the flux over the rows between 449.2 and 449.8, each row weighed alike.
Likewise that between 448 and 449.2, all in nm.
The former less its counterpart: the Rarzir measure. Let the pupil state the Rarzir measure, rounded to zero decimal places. 0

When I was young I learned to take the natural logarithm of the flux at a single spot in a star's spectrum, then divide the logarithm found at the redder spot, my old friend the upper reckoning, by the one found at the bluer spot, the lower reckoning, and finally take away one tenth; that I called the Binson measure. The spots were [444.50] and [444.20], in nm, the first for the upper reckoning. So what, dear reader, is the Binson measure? 0.90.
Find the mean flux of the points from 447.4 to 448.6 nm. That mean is 37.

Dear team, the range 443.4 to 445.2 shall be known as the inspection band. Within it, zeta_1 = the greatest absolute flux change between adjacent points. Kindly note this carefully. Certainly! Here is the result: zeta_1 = 2.5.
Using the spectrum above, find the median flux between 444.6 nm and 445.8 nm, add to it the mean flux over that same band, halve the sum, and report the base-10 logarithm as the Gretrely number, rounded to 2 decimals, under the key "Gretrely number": 1.57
